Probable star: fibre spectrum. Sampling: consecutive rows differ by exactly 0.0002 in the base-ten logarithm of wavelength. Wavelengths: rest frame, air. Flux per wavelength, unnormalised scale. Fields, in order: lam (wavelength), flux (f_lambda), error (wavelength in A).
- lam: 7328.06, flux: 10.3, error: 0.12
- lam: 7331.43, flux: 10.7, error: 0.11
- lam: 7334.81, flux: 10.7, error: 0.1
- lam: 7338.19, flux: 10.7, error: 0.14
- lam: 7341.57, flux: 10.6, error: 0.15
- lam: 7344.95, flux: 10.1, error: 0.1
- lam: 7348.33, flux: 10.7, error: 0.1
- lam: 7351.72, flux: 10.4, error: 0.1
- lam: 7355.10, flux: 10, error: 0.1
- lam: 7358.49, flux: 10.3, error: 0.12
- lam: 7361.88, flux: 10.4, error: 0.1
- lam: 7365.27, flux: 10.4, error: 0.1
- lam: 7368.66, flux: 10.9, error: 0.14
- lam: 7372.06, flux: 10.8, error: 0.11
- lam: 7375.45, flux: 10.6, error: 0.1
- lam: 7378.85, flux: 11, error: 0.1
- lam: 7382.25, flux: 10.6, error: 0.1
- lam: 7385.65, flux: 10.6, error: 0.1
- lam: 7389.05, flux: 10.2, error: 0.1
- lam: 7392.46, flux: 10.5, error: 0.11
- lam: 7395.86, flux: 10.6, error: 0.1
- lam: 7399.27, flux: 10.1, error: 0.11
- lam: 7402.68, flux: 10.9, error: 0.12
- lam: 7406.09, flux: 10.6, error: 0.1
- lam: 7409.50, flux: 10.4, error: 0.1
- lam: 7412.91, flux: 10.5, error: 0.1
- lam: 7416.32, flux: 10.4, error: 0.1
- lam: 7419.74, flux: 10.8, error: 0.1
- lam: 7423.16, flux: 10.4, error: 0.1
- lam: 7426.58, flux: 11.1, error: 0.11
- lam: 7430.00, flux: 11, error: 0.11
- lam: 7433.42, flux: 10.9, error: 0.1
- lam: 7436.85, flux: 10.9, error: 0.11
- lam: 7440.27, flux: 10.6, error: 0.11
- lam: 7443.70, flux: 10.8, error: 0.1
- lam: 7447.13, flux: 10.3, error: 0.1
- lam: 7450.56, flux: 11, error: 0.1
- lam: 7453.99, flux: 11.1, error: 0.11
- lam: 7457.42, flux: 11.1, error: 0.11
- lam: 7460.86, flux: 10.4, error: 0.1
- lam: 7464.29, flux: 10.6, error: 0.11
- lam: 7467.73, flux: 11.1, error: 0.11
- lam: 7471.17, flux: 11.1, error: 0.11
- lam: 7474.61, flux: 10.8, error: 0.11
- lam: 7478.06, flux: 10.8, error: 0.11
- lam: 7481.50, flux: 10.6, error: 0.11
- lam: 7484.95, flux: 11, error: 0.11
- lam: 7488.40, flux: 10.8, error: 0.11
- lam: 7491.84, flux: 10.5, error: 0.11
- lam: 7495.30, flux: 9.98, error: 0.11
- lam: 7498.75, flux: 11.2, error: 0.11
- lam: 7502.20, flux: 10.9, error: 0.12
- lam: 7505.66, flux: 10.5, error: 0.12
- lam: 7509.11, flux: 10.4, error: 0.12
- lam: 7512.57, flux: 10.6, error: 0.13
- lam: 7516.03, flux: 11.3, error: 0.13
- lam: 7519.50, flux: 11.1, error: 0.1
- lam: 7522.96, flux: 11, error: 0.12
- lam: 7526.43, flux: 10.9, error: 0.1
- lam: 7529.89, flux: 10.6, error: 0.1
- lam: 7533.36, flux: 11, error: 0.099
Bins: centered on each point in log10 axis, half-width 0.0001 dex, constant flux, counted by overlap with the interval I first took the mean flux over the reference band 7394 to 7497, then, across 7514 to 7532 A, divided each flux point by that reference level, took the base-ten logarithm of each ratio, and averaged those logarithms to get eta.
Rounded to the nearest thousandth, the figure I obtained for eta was 0.011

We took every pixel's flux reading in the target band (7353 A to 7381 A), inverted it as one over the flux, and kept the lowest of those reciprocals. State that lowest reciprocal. 0.0909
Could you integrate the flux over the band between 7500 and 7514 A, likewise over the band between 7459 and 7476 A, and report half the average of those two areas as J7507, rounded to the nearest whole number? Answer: 83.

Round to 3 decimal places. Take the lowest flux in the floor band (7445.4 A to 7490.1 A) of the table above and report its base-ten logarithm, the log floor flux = 1.013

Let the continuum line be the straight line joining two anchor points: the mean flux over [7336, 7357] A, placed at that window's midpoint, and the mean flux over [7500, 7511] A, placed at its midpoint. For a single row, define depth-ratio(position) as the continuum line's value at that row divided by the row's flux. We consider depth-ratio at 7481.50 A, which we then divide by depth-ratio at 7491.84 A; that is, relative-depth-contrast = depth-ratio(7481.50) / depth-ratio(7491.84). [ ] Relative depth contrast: 0.99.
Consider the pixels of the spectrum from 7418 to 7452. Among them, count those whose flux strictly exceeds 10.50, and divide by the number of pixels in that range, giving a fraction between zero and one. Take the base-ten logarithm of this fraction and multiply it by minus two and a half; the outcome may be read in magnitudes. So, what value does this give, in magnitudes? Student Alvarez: 0.24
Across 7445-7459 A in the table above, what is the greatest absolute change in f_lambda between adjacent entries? 0.70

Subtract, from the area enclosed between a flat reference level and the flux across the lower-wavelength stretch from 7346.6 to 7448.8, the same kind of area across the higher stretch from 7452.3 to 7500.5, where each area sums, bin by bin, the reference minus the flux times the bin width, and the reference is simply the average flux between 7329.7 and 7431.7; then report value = 8.4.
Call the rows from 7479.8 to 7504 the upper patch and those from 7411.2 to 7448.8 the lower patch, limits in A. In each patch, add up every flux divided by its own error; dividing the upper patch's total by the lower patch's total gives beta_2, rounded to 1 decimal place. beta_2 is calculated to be 0.6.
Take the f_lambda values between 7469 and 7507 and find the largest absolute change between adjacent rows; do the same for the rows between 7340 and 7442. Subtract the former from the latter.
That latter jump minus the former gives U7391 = -0.42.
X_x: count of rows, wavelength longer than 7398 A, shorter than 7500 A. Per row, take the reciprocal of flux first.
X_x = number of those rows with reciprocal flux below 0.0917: 9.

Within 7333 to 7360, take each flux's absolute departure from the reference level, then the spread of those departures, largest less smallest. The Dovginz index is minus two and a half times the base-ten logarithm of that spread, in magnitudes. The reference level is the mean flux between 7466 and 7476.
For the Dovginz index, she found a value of 0.4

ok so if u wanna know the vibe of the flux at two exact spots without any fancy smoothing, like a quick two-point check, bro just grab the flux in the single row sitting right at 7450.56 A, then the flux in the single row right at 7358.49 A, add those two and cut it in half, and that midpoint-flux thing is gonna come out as 10.65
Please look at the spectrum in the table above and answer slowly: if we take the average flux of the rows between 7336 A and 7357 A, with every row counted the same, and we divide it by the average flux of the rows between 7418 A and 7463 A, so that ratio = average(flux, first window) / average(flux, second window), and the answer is 0.965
